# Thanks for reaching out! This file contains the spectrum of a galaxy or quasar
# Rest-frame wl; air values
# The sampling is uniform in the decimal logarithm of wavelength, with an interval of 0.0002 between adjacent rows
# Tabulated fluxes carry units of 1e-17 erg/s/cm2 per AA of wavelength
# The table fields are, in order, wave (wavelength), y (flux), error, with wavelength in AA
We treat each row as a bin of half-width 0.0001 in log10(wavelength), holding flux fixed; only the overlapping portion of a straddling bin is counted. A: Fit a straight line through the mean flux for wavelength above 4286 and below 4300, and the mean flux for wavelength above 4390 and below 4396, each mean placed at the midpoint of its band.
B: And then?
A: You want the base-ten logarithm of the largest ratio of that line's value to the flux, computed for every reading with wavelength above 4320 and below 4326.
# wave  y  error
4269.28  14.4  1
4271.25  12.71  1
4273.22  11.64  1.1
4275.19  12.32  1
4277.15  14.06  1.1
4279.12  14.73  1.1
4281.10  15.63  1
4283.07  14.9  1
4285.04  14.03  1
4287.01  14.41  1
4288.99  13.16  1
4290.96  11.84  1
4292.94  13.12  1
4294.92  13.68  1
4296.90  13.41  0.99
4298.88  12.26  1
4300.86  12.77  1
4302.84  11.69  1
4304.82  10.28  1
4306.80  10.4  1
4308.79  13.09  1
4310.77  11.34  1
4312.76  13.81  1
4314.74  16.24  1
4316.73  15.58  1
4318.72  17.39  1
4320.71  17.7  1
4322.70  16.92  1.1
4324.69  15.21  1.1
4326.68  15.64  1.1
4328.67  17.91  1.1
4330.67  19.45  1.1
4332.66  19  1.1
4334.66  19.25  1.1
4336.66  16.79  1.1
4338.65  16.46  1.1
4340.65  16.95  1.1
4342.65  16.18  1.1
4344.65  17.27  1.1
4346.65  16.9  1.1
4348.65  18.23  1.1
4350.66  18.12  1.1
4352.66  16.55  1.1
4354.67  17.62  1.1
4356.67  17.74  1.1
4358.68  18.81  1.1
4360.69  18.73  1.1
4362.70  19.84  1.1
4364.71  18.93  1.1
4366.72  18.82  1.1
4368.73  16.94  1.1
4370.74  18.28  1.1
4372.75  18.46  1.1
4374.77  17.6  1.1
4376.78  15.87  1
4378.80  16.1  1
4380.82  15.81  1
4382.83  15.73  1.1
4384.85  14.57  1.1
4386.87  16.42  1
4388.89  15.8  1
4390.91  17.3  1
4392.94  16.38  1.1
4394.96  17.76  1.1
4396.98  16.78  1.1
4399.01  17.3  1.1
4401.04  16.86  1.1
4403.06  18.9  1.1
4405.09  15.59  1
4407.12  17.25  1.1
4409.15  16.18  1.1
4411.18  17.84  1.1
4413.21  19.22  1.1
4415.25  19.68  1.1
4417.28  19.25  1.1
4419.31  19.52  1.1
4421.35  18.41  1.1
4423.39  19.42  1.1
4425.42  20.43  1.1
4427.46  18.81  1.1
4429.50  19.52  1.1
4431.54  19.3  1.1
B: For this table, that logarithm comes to -0.024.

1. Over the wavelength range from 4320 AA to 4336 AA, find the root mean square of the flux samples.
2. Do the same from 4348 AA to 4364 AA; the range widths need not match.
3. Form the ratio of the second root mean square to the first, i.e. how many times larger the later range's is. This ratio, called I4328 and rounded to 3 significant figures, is 1.03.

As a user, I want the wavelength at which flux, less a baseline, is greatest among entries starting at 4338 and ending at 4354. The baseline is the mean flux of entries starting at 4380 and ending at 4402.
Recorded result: 4348.65 AA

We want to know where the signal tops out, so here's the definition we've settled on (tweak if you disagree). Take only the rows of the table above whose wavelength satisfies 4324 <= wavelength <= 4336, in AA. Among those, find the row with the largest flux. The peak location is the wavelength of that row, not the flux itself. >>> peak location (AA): 4330.67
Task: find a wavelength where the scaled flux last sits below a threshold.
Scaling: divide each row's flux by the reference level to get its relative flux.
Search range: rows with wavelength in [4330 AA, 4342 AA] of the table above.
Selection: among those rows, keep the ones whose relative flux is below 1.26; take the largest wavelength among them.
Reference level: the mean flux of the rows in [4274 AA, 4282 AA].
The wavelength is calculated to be 4340.65 AA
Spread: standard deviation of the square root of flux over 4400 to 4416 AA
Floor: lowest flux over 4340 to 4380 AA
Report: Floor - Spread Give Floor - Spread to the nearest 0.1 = 15.7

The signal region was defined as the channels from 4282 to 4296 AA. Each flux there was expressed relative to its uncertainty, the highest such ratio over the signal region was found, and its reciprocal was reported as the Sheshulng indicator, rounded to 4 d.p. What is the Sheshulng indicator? 0.0671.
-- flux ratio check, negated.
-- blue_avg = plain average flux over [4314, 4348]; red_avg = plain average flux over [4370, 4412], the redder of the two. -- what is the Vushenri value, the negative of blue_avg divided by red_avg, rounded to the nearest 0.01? -1.02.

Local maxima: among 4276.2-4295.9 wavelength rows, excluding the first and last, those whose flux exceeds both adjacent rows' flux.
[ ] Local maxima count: 2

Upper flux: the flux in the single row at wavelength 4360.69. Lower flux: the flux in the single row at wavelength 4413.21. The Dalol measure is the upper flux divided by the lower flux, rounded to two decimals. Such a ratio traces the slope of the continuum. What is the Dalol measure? 0.97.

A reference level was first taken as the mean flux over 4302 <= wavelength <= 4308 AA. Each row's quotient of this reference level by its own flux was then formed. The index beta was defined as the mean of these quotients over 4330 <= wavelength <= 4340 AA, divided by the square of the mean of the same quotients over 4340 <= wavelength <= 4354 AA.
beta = 1.51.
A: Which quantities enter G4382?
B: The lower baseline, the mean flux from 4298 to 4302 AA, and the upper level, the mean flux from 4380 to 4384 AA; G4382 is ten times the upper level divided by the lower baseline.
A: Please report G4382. 12.6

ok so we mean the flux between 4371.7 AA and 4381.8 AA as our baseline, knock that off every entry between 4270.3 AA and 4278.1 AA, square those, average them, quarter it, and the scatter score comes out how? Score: 4.4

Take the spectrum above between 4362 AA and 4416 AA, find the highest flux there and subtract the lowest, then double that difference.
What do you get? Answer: 11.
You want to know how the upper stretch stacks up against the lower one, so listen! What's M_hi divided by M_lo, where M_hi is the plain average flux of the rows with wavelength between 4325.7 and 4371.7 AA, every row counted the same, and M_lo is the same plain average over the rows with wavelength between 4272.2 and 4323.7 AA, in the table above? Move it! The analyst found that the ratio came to 1.30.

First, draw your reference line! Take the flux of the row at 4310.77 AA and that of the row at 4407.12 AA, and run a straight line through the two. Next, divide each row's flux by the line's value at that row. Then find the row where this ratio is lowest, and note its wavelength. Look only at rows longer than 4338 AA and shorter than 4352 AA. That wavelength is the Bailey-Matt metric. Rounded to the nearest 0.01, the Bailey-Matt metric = 4342.65 AA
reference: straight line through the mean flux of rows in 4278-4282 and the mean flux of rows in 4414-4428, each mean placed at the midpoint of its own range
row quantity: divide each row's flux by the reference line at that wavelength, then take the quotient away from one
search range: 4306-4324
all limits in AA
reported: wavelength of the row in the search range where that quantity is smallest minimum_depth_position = 4320.71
